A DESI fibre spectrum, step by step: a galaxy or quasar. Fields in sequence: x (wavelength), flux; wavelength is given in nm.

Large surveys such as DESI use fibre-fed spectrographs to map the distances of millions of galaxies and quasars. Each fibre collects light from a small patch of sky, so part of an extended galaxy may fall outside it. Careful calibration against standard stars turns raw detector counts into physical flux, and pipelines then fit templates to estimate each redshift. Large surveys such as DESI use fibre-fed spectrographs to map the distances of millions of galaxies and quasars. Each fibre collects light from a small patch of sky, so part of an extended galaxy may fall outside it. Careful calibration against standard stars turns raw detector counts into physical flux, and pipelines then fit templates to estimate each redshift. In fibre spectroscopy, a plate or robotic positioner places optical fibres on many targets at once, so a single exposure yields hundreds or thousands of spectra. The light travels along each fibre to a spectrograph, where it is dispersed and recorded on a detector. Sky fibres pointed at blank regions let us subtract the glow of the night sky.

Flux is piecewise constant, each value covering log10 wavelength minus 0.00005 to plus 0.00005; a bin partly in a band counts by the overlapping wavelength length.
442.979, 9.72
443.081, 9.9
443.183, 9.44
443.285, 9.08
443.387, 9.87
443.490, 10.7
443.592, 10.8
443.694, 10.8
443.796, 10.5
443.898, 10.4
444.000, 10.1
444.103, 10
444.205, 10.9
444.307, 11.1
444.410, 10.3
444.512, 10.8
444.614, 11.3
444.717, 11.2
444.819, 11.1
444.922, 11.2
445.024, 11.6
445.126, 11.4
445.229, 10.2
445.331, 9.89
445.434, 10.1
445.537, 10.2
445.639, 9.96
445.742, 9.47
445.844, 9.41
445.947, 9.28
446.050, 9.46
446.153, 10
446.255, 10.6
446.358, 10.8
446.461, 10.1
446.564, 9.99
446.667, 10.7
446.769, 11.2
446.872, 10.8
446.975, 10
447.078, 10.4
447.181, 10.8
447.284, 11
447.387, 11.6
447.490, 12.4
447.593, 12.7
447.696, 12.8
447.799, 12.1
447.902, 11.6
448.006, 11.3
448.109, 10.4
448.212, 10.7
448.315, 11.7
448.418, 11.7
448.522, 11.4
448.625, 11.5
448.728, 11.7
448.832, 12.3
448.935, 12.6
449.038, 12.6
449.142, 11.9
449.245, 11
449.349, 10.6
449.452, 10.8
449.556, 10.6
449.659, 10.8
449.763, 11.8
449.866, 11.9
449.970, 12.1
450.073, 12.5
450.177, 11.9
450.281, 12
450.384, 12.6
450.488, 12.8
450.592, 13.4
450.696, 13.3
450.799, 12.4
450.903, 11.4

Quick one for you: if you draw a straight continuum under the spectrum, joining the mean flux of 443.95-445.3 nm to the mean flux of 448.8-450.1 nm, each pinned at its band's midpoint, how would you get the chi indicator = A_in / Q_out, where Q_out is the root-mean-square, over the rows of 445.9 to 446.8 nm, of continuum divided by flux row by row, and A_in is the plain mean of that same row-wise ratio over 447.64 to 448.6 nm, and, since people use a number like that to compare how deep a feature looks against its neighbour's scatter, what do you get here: 0.91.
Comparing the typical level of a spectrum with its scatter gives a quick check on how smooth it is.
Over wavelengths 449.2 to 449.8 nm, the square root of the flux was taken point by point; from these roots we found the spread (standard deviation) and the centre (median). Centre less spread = 3.22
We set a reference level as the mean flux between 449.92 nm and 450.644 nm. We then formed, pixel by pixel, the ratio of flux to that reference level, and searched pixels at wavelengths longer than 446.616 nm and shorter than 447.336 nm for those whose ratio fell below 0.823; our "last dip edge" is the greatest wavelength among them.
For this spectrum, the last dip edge 446.975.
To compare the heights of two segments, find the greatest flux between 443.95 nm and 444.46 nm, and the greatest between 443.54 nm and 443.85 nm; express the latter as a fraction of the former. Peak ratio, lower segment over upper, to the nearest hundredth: 0.97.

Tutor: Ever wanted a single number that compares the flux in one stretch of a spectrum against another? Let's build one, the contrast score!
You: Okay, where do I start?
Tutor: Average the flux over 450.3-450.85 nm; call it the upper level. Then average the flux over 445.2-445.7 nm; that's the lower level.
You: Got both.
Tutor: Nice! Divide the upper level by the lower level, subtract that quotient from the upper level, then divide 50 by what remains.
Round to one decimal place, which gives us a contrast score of 4.3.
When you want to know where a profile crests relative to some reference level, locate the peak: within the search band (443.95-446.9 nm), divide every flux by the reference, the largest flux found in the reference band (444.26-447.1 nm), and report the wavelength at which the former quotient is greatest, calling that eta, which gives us 445.024 nm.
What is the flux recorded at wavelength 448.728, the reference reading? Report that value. 11.7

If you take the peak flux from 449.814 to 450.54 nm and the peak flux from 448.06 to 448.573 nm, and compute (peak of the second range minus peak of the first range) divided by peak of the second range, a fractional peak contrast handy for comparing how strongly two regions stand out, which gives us -0.094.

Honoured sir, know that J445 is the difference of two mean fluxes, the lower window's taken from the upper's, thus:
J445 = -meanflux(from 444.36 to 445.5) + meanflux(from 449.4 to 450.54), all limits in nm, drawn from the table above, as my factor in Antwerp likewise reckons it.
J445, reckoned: 1.0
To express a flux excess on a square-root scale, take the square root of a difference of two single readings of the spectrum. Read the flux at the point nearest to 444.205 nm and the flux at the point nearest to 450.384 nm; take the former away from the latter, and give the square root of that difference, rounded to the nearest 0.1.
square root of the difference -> 1.3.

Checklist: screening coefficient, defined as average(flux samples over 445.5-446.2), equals 9.7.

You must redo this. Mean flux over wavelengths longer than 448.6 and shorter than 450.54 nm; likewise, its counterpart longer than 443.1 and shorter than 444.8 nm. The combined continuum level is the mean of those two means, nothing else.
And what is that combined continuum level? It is 11.1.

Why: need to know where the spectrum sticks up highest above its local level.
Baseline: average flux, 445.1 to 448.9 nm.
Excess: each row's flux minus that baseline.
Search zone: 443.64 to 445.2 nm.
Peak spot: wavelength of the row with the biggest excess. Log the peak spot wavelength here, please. 445.024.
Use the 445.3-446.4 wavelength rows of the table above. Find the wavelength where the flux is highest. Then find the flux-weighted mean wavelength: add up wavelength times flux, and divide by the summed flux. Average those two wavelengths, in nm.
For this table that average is 446.10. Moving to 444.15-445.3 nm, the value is 444.87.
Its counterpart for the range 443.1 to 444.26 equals 443.95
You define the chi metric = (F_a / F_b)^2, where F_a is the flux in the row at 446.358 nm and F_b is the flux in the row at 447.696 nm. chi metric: 0.71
